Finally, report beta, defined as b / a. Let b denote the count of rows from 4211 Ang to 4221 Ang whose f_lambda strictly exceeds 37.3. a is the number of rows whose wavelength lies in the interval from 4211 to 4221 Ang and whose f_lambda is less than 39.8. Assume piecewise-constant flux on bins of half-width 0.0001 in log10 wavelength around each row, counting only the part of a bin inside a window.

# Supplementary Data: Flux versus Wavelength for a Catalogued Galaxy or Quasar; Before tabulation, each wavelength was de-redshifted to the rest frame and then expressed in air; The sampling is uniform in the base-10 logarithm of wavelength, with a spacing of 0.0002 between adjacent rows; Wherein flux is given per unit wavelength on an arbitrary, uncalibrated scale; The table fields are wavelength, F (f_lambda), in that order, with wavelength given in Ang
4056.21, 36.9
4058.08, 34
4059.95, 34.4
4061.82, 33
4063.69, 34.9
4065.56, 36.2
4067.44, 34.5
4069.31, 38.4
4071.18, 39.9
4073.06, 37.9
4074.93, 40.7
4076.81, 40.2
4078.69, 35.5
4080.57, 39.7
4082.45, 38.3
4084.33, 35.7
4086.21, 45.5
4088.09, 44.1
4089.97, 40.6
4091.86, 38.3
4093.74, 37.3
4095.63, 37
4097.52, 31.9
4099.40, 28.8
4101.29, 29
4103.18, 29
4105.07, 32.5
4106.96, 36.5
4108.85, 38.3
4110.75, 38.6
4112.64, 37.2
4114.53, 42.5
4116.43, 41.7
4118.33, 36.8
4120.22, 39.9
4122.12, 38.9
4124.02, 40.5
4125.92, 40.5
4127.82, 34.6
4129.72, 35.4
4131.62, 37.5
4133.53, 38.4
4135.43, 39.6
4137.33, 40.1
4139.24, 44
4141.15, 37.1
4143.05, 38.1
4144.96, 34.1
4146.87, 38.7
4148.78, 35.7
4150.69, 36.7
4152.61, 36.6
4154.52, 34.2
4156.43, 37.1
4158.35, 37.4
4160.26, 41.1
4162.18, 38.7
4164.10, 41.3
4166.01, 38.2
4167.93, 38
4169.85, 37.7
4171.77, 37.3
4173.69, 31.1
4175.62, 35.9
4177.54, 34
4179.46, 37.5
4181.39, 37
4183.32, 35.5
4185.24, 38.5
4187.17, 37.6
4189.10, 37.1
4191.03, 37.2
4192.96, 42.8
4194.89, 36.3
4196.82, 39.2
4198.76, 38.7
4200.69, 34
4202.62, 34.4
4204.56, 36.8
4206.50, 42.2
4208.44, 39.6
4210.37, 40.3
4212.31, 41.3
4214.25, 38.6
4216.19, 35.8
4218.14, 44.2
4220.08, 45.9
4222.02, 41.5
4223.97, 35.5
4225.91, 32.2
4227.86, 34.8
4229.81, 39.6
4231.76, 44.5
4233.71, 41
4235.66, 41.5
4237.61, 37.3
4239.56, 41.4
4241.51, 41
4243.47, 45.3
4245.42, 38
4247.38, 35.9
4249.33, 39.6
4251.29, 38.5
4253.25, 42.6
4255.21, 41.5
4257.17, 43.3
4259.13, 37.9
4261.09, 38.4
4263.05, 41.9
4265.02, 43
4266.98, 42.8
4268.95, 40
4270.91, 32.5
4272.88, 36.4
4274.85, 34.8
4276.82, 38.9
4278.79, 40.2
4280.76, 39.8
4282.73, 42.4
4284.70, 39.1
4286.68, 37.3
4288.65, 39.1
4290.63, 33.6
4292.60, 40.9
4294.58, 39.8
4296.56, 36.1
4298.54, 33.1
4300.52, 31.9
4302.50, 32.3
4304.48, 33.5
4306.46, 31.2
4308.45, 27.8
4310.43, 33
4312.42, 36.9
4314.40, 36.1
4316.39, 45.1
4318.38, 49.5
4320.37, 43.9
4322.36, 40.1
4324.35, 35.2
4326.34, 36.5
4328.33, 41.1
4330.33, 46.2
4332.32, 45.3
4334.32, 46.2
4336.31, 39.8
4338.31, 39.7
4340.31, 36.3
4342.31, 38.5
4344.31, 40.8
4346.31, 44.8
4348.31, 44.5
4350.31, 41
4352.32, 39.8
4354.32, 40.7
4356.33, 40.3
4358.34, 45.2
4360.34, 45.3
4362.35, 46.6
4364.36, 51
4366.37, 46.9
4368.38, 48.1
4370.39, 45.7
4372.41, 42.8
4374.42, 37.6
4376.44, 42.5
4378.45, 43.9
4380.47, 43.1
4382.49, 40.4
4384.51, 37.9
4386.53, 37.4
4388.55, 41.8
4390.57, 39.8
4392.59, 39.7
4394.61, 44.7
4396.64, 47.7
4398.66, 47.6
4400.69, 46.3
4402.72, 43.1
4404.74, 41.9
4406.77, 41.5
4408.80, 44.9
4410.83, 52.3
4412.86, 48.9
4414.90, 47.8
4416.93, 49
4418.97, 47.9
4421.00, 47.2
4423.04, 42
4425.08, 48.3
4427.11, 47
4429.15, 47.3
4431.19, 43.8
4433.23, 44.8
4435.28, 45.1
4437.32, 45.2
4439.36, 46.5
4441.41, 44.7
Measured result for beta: 2.0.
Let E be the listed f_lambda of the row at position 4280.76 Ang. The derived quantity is 39.8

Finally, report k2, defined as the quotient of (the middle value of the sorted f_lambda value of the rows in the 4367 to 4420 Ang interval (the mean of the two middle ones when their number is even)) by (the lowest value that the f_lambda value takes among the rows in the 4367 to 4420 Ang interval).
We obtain 1.16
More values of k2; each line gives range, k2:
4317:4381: 1.22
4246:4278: 1.21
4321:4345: 1.13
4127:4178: 1.20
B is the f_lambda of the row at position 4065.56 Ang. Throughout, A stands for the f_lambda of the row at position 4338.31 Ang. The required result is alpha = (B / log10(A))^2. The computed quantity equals 513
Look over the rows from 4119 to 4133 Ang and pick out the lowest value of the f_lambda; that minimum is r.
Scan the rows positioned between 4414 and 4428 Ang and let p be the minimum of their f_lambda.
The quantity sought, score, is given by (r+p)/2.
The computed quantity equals 38.3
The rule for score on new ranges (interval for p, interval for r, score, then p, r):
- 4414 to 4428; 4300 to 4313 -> 34.9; 42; 27.8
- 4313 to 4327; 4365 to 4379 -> 36.4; 35.2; 37.6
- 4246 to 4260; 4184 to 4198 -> 36.1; 35.9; 36.3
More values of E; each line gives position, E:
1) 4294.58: 39.8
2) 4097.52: 31.9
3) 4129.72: 35.4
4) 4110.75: 38.6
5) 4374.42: 37.6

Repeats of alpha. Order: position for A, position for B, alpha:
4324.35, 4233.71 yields 703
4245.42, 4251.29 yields 594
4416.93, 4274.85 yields 424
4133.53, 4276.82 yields 603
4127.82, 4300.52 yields 430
